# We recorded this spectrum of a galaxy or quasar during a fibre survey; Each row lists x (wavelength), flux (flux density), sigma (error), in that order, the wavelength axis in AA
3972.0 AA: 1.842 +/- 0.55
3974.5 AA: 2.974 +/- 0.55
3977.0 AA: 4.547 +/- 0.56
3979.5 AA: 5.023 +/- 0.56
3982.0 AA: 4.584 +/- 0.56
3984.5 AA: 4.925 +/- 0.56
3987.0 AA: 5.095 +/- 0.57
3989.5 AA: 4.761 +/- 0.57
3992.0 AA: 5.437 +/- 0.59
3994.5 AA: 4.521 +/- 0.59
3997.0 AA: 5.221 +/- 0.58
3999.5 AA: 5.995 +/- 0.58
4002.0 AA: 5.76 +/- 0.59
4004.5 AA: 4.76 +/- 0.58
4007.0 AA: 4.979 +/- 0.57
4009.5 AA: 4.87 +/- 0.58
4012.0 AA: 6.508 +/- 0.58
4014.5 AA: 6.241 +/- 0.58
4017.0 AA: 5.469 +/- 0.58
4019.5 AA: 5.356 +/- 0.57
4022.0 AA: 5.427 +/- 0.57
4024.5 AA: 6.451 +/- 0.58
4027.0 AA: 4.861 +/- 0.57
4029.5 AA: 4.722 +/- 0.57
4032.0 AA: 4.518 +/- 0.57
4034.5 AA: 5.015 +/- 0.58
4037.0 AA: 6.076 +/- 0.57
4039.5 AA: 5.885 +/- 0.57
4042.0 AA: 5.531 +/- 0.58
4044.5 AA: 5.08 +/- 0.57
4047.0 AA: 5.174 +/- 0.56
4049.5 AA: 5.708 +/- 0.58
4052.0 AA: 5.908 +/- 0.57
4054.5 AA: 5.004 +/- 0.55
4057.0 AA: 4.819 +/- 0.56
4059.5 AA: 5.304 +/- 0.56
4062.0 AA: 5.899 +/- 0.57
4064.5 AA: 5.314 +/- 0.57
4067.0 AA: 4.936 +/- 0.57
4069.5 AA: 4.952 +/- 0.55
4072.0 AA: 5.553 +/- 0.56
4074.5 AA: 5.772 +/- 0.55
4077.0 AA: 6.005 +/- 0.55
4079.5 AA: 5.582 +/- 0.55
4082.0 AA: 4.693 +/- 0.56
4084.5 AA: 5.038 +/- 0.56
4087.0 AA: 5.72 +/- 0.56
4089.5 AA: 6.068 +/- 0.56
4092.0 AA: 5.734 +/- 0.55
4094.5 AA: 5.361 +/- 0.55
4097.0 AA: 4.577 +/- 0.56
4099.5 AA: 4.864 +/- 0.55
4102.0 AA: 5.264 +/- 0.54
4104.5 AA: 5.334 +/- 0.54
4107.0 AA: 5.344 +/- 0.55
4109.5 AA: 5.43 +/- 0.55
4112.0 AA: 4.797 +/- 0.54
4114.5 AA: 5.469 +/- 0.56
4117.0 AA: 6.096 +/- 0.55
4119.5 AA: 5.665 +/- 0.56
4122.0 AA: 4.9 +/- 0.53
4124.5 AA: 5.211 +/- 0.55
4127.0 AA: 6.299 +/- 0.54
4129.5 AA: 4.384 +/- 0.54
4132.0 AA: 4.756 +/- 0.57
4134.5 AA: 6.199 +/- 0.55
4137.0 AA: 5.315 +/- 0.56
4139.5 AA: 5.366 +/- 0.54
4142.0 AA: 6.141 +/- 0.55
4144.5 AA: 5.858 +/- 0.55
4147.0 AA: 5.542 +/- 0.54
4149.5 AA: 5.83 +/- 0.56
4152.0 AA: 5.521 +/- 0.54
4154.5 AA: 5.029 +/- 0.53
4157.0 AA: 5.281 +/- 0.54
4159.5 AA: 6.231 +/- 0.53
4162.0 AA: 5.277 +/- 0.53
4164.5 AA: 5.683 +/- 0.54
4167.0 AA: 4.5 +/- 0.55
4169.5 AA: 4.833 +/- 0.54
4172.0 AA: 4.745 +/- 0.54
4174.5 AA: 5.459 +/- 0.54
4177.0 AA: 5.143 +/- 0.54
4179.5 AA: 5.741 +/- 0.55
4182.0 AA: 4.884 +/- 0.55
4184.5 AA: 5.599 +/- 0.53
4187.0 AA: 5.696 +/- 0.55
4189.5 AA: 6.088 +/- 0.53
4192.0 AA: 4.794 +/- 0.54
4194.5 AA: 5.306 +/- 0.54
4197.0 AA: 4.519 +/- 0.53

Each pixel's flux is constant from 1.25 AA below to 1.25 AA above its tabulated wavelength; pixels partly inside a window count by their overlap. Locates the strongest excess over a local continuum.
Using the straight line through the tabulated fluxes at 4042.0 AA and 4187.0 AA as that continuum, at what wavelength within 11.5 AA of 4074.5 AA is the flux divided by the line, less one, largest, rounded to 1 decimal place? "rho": 4077.0 AA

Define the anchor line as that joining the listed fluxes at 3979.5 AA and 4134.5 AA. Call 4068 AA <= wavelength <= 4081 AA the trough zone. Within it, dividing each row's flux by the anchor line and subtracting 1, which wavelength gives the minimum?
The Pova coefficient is 4069.5 AA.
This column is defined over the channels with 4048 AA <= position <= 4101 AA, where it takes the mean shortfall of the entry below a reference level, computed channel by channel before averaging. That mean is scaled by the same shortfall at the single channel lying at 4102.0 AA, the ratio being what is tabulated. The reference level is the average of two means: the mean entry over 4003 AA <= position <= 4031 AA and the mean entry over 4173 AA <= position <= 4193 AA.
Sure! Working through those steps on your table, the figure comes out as 0.32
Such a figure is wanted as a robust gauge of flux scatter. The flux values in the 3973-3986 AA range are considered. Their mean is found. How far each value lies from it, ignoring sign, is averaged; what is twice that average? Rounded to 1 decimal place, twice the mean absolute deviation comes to 1.1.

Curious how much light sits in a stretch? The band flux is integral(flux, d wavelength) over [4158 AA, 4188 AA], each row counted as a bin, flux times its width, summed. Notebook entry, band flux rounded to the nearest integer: 159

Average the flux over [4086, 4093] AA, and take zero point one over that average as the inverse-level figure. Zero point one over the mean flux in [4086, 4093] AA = 0.0171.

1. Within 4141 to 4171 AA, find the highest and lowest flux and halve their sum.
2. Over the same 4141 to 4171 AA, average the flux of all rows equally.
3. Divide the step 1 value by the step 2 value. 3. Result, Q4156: 0.98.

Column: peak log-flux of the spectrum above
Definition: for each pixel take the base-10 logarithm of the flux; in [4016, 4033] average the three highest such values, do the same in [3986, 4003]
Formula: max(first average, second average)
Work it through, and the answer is 0.761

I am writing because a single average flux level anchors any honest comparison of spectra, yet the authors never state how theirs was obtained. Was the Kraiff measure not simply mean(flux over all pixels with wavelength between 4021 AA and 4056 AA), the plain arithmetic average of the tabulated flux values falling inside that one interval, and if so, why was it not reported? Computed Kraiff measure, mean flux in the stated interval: 5.38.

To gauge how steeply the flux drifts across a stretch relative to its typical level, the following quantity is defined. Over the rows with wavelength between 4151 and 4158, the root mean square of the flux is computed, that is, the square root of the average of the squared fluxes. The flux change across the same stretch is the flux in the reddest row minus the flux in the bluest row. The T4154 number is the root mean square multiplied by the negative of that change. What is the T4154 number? 1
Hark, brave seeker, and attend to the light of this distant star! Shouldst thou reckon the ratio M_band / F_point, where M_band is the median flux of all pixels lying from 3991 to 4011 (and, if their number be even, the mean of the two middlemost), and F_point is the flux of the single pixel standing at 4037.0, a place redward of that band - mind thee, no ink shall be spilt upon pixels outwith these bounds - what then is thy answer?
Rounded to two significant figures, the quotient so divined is 0.84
